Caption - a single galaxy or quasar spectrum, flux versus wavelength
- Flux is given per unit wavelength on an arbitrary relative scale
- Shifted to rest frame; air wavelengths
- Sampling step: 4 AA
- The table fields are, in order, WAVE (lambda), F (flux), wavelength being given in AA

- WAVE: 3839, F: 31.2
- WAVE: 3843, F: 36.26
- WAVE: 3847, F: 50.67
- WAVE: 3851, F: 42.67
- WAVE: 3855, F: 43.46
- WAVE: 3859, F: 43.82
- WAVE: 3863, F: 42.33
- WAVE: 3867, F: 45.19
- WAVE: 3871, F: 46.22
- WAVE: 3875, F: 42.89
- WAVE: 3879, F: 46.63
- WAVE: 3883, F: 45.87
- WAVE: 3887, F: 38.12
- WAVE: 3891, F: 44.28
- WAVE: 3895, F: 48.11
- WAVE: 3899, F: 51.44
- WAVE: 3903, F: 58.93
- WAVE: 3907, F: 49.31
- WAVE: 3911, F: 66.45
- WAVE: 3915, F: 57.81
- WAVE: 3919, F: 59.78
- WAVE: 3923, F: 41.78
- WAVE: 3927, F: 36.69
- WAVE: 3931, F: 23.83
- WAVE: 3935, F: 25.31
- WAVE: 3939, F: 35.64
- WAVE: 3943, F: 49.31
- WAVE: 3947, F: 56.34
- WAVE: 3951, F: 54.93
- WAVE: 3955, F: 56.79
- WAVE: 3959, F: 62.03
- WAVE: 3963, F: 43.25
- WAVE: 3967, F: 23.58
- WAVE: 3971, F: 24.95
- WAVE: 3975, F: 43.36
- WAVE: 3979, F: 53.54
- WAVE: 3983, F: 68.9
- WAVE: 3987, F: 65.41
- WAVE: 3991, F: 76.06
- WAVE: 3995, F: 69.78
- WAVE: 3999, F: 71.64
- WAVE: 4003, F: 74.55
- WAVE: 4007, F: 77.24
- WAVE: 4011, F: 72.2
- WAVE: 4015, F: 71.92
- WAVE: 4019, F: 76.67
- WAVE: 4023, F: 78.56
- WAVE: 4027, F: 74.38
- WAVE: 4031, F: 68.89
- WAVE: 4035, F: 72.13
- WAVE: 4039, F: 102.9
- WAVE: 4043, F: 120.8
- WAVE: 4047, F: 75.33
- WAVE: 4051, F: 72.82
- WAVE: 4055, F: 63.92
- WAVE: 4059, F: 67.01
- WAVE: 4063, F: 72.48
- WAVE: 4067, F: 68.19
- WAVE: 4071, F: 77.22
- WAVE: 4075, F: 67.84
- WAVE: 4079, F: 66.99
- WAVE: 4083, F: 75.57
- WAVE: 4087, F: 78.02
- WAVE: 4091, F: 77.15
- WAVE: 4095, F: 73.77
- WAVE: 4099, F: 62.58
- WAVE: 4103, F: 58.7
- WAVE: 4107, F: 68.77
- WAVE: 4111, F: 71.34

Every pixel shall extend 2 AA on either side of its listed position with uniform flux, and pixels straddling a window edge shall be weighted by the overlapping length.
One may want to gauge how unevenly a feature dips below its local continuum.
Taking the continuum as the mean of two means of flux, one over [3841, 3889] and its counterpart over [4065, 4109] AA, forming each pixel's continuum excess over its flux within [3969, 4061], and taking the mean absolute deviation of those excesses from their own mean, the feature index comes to 10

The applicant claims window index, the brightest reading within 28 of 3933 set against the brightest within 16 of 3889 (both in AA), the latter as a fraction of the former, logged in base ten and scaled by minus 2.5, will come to 0.13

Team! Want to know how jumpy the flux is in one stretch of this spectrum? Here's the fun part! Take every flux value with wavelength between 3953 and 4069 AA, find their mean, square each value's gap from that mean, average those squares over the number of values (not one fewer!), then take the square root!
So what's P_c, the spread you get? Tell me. 19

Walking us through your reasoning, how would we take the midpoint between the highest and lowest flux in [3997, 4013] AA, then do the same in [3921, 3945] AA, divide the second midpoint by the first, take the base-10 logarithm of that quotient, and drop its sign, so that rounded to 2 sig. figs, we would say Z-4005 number 0.31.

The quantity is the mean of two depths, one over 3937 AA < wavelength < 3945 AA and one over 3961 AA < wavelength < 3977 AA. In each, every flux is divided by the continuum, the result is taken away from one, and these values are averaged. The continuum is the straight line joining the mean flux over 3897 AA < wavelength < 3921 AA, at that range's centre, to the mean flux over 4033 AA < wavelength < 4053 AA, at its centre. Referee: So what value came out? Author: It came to 0.44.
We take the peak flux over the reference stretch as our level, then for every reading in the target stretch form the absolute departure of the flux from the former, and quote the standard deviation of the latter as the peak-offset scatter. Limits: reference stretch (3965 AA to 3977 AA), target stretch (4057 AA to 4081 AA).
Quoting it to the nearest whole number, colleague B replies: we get 4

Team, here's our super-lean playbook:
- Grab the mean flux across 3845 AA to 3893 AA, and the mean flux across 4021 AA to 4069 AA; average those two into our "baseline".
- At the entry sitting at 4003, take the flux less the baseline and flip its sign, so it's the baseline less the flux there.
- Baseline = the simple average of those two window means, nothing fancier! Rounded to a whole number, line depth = -13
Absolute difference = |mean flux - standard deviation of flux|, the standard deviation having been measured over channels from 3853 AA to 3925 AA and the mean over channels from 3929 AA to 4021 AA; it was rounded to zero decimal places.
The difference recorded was 48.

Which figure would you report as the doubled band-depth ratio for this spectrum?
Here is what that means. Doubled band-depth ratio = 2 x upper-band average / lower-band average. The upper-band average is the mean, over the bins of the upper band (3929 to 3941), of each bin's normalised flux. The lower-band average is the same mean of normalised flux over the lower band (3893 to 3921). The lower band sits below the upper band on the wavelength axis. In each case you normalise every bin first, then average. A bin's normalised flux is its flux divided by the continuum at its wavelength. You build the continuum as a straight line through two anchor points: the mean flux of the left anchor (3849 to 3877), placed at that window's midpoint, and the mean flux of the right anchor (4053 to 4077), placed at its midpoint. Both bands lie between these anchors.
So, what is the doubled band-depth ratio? 0.9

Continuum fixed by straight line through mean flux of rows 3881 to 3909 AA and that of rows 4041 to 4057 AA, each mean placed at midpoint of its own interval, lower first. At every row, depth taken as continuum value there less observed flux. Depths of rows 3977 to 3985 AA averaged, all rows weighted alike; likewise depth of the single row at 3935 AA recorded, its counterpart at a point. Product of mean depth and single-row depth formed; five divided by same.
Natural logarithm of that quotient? -3.7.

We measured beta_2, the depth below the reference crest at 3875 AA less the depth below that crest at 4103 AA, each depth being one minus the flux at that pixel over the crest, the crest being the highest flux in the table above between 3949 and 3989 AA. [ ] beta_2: 0.23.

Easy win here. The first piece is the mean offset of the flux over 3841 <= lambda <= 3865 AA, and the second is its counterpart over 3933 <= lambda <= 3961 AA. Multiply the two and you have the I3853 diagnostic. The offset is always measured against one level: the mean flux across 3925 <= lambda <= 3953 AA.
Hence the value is 24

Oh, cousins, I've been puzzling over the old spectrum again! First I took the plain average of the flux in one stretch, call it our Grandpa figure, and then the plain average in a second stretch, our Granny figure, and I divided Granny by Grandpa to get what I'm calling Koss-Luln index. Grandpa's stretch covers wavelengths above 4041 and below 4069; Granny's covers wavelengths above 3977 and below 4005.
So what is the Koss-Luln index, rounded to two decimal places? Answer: 0.89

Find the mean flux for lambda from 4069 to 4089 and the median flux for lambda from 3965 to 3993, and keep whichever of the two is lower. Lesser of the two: 54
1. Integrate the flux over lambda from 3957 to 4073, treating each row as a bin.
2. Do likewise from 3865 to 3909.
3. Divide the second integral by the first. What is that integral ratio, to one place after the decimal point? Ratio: 0.3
